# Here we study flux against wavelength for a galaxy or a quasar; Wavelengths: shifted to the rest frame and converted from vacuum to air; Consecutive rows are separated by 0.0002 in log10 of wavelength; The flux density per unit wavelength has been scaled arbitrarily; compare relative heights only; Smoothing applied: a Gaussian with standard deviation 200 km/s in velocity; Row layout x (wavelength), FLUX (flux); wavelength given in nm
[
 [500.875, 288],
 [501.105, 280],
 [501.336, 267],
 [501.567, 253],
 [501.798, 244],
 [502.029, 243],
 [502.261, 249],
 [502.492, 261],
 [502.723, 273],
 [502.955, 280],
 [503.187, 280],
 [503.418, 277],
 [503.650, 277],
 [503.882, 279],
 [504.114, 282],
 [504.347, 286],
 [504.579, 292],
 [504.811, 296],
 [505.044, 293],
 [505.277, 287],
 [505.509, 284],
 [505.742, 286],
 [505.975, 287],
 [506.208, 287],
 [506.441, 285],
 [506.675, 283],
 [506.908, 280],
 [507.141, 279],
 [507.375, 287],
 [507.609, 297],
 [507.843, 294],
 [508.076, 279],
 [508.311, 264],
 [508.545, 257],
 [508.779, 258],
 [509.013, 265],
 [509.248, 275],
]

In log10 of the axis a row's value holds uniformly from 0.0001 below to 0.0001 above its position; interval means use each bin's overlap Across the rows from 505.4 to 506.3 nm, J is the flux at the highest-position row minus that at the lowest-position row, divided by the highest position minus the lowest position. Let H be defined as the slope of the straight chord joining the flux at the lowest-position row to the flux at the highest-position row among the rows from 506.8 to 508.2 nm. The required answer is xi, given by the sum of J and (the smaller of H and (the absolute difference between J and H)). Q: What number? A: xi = 3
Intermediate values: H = -1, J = 4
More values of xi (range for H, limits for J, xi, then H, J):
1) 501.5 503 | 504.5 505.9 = 14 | 19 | -5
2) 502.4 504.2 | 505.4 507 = 10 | 13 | -3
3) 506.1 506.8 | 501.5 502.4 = -14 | -9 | -6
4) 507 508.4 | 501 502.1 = -53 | -13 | -40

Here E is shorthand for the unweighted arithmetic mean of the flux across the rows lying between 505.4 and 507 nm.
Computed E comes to 285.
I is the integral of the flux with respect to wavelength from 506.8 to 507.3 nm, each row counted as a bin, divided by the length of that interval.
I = 280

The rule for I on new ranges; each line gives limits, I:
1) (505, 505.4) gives 290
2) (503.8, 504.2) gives 281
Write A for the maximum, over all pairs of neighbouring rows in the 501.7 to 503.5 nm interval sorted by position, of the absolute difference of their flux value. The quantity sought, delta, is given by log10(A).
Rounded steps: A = 12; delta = 1.08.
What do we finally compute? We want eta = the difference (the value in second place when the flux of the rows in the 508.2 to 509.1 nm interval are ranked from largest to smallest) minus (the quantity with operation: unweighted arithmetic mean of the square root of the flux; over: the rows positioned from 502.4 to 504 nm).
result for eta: 247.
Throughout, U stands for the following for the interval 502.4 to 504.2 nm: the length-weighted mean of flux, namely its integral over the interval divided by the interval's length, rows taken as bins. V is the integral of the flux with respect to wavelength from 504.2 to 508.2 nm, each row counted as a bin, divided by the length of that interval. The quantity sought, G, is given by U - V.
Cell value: -11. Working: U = 276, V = 287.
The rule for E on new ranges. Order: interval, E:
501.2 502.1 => 252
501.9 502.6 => 251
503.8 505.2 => 288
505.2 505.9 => 286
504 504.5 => 284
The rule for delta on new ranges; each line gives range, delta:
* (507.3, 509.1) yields 1.18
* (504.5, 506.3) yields 0.78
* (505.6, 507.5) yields 0.90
